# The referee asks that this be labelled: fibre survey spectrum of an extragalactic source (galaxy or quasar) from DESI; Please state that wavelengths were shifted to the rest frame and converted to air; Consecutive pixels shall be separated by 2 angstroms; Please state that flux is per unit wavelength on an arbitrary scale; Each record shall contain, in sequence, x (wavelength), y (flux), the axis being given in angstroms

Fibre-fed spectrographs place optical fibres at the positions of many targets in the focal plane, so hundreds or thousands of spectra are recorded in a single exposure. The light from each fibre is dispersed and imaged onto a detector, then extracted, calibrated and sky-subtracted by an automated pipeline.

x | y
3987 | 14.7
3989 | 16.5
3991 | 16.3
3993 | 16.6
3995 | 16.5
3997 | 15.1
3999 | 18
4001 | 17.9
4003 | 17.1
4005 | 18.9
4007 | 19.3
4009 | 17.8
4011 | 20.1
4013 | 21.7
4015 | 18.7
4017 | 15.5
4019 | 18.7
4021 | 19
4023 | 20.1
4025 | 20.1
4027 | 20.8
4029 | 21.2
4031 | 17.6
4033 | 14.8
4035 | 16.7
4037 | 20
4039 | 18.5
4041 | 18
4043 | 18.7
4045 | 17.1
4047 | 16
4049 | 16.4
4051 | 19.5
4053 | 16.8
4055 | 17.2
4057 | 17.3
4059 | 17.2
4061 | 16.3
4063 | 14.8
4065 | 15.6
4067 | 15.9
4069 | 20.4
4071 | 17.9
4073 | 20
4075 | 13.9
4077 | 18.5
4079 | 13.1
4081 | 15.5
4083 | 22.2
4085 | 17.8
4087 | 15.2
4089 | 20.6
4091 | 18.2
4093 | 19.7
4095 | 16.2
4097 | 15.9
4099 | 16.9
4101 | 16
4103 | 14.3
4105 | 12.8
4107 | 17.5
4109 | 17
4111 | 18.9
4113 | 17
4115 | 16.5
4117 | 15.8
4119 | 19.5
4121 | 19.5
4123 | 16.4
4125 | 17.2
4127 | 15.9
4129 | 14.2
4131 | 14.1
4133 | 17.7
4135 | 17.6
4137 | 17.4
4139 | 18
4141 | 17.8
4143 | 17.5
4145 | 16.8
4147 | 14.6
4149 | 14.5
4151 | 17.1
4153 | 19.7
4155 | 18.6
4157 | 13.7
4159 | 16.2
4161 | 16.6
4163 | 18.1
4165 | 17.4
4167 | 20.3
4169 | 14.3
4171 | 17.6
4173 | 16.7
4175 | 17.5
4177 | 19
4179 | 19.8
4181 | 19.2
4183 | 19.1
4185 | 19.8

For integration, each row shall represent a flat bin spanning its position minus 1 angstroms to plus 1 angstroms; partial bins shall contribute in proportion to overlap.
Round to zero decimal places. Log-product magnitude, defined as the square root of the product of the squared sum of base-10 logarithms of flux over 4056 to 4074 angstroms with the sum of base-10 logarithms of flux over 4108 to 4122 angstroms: 33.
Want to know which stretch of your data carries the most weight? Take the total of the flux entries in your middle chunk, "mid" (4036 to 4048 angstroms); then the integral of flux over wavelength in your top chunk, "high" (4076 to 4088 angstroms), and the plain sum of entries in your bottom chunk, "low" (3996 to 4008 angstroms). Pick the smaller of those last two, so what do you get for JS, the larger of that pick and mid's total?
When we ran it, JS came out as 108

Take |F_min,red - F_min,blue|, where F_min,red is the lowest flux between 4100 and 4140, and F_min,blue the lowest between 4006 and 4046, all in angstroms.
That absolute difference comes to 2.0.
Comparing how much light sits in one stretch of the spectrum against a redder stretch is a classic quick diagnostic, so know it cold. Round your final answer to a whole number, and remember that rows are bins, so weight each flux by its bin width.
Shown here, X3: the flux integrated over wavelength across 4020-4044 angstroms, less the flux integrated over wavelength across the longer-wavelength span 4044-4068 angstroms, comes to 51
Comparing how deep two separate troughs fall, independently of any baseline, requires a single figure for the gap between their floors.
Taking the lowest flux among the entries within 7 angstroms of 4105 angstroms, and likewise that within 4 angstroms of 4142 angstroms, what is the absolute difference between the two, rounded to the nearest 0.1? 4.0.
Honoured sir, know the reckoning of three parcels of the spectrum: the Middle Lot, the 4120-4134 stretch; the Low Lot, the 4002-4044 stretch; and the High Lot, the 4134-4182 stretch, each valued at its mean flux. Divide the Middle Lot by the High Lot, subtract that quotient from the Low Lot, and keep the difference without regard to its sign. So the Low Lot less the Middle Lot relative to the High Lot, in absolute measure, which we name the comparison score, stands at 17.78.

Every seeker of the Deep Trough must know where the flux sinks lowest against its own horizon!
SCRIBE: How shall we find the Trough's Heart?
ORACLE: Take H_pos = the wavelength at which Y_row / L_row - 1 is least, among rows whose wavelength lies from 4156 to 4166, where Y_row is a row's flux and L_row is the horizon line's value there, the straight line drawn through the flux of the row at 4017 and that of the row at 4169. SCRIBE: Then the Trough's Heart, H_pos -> 4157 angstroms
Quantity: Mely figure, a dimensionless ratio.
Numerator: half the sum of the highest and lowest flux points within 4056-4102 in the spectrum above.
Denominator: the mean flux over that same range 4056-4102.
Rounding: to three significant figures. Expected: 1.03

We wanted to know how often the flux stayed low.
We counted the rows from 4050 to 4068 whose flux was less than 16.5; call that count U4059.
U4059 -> 4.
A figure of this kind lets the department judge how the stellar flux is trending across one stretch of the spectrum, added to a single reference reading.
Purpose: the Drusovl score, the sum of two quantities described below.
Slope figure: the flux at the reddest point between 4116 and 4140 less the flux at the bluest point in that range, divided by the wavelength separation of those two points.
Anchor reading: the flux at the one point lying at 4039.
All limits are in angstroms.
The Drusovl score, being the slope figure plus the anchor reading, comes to 18.6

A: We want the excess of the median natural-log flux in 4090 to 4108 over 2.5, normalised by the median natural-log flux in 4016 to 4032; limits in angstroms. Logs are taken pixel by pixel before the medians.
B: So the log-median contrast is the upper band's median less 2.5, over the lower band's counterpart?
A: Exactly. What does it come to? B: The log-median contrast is 0.096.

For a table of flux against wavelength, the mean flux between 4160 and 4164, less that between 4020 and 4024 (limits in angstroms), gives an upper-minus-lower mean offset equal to -2.2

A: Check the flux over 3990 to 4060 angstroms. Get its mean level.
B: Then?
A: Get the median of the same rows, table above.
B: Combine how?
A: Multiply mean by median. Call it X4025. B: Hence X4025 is 323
